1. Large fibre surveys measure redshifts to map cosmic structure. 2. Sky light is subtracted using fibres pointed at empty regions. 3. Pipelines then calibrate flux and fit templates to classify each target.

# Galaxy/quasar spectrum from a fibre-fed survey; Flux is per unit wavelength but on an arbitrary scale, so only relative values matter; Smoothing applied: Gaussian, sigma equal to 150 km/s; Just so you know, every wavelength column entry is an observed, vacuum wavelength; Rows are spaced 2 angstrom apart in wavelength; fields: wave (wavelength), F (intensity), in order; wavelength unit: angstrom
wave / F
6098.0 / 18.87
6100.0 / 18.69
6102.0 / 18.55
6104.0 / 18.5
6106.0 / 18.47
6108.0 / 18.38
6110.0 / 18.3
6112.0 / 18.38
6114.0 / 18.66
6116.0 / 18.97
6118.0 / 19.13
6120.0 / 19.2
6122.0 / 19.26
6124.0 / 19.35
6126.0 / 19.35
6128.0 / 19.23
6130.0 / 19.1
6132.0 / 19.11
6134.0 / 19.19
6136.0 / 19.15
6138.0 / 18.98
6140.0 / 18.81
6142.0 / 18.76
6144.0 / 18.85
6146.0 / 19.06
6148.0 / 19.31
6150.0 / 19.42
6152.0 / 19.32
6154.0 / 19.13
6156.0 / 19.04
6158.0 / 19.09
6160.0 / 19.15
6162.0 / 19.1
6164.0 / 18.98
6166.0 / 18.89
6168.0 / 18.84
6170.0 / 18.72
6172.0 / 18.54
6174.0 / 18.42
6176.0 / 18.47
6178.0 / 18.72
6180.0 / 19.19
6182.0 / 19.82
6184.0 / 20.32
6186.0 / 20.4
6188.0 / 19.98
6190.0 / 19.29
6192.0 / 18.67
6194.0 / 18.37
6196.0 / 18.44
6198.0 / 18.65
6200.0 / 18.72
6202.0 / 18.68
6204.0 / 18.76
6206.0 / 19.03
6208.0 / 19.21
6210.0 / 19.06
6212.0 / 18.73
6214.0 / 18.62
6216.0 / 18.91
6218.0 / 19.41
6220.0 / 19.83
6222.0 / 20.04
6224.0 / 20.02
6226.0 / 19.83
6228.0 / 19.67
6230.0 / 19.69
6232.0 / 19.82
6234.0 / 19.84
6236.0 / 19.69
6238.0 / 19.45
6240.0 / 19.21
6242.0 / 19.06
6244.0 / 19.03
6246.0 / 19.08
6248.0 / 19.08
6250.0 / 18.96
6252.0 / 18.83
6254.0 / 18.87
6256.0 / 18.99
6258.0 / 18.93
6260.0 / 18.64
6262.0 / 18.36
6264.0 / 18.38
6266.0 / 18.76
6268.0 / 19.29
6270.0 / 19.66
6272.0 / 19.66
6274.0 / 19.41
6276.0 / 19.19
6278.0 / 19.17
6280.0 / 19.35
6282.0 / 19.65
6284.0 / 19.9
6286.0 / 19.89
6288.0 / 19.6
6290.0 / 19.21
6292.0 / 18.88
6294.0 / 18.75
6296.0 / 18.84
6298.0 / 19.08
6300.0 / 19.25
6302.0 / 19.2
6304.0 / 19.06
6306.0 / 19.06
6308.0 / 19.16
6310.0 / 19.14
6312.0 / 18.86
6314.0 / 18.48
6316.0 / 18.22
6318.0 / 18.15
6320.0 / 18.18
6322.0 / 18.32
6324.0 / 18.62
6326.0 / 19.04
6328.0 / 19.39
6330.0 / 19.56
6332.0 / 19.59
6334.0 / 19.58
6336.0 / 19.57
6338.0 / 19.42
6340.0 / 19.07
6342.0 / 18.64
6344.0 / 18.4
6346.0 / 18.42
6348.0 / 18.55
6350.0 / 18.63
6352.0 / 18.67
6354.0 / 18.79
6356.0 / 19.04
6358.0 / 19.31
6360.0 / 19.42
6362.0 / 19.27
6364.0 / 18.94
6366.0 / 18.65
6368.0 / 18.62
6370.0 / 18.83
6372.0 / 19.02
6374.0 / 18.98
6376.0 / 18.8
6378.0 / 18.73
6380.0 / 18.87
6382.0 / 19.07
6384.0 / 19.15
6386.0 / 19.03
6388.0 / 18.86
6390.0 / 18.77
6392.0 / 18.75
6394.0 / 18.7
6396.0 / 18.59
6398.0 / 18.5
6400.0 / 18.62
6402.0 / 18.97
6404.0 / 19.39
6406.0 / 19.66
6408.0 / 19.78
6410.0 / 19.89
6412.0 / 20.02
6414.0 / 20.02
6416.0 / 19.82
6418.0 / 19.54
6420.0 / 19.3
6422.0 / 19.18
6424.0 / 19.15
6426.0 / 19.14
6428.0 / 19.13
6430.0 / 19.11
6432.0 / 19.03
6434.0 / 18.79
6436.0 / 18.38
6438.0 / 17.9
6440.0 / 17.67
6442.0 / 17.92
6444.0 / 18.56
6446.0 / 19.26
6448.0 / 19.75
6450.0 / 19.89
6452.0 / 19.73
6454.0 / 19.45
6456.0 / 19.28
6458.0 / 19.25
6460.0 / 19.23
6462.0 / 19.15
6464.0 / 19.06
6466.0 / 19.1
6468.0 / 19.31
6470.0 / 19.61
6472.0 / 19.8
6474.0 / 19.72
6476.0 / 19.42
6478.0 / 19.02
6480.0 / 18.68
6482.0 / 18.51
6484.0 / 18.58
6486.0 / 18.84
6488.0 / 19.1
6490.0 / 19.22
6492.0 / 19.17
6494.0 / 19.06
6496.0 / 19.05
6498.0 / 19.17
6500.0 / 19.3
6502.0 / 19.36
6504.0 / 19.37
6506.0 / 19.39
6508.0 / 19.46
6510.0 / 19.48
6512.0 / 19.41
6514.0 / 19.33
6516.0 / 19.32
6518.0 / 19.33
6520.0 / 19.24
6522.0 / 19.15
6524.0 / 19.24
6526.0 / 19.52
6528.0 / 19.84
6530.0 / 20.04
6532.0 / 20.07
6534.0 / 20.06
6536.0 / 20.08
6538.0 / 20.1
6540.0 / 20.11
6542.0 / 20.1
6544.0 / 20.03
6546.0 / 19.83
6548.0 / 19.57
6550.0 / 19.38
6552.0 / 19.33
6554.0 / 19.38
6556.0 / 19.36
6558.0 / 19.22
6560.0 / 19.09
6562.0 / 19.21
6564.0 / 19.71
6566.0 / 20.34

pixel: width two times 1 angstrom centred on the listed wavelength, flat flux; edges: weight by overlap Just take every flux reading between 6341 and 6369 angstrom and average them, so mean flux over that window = 18.8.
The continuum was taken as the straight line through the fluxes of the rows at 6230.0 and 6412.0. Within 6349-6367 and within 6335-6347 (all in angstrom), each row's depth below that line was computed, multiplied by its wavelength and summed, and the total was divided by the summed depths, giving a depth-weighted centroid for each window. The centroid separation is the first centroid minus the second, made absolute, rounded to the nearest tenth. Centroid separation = 14.9 angstrom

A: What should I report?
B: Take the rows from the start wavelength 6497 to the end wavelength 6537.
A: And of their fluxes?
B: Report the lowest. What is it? 19.15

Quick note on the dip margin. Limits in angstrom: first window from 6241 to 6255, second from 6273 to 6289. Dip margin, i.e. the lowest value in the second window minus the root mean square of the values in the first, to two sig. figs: 0.18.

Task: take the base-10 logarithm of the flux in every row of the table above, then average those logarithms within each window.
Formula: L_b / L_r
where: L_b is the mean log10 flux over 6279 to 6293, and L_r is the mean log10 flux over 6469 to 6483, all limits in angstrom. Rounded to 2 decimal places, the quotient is 1.00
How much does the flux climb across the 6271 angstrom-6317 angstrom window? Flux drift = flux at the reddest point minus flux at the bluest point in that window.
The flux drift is -1.4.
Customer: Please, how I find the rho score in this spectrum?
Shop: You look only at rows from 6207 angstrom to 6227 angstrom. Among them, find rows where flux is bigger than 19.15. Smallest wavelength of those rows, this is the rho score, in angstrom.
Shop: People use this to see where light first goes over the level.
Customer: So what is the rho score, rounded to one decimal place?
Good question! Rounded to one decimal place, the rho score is 6208.0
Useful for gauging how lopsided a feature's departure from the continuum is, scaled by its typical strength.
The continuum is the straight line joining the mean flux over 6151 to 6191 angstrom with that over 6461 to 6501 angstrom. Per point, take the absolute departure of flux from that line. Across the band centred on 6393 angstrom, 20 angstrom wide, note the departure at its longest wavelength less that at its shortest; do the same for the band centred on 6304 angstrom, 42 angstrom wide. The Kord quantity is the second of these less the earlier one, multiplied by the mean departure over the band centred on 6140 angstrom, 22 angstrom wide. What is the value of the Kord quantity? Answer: -0.068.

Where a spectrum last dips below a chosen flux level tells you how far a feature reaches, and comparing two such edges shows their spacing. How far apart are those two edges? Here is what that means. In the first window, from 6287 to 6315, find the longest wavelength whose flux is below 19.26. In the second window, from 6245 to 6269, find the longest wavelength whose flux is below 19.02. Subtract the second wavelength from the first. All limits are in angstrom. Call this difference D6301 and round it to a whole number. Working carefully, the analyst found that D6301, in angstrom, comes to 48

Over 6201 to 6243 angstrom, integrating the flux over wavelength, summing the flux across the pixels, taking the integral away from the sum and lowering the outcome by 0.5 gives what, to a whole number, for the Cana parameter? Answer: -407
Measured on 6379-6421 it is -404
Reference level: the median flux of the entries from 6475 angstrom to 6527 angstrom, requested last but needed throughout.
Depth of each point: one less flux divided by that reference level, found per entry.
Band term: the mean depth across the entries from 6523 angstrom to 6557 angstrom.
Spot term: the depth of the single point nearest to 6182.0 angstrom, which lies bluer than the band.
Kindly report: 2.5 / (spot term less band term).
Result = -909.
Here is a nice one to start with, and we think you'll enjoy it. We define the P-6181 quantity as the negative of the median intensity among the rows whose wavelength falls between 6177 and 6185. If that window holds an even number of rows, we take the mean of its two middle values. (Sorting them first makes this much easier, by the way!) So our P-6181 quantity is -19.5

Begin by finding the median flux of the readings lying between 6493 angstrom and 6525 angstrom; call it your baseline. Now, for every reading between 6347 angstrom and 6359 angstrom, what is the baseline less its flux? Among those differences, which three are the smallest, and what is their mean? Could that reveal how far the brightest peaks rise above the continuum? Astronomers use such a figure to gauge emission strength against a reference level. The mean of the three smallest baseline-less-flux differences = 0.28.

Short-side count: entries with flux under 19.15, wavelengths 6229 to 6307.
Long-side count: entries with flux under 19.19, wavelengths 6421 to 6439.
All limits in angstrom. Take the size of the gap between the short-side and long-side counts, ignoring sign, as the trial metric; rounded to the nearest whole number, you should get 10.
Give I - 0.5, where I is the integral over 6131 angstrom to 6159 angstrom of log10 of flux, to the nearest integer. 35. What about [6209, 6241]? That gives 41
